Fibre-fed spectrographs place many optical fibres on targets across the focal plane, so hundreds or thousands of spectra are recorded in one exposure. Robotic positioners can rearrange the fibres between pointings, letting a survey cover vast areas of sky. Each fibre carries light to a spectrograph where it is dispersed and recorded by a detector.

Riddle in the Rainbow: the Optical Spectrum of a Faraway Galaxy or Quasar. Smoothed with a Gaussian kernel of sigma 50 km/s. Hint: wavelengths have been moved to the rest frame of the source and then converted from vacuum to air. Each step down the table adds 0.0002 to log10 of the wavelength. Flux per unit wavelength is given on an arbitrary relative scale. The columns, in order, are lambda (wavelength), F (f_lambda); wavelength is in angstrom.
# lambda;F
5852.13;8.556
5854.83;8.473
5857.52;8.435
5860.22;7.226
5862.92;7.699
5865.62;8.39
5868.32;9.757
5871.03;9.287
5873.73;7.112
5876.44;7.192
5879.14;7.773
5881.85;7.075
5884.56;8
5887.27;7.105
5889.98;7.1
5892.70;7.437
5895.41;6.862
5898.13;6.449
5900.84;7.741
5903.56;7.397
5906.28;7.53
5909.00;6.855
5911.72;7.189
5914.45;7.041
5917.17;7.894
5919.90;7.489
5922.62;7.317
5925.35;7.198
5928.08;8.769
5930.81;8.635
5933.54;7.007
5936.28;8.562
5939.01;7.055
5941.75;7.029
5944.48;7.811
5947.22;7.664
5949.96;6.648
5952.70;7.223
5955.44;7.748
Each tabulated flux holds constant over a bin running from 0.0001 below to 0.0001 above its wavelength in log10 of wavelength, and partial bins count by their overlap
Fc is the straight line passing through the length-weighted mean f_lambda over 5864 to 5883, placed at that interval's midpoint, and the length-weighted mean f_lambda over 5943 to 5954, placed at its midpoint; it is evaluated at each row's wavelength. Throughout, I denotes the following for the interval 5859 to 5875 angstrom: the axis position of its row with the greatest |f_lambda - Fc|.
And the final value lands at 5868.32 angstrom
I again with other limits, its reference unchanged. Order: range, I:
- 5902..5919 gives 5909.00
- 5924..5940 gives 5928.08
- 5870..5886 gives 5871.03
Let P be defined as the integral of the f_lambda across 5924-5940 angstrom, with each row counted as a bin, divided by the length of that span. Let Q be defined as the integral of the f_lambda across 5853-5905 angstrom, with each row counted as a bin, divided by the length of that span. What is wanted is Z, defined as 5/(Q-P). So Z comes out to -29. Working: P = 7.9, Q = 7.7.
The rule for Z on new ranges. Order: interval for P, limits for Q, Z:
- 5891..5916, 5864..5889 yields 6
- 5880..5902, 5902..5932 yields 15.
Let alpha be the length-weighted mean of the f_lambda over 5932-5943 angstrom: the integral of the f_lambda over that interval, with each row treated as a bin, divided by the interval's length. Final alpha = 7.43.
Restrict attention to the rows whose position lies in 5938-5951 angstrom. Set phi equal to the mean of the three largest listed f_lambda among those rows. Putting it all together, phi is 7.5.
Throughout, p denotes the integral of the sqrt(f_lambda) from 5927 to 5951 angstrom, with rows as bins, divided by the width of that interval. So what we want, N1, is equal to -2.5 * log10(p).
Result -1.11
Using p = 2.77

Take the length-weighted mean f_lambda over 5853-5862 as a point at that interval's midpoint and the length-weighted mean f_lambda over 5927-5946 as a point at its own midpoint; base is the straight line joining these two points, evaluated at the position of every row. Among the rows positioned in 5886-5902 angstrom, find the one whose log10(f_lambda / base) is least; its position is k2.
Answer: 5898.13 angstrom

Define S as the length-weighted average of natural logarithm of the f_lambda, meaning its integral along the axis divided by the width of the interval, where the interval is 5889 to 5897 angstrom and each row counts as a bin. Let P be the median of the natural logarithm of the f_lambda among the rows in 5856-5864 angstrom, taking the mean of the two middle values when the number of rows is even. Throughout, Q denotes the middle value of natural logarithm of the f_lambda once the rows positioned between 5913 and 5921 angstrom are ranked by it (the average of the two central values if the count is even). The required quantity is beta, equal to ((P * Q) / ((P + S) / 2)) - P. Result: 0.01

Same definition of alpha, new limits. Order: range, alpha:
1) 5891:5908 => 7.22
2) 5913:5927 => 7.41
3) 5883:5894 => 7.40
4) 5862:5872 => 8.81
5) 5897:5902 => 7.11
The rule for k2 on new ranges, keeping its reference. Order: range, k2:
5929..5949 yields 5933.54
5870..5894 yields 5881.85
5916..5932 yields 5925.35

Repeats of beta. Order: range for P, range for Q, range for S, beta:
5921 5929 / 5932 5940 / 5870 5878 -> -0.06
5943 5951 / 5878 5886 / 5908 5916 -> 0.06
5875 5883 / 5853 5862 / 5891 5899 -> 0.18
